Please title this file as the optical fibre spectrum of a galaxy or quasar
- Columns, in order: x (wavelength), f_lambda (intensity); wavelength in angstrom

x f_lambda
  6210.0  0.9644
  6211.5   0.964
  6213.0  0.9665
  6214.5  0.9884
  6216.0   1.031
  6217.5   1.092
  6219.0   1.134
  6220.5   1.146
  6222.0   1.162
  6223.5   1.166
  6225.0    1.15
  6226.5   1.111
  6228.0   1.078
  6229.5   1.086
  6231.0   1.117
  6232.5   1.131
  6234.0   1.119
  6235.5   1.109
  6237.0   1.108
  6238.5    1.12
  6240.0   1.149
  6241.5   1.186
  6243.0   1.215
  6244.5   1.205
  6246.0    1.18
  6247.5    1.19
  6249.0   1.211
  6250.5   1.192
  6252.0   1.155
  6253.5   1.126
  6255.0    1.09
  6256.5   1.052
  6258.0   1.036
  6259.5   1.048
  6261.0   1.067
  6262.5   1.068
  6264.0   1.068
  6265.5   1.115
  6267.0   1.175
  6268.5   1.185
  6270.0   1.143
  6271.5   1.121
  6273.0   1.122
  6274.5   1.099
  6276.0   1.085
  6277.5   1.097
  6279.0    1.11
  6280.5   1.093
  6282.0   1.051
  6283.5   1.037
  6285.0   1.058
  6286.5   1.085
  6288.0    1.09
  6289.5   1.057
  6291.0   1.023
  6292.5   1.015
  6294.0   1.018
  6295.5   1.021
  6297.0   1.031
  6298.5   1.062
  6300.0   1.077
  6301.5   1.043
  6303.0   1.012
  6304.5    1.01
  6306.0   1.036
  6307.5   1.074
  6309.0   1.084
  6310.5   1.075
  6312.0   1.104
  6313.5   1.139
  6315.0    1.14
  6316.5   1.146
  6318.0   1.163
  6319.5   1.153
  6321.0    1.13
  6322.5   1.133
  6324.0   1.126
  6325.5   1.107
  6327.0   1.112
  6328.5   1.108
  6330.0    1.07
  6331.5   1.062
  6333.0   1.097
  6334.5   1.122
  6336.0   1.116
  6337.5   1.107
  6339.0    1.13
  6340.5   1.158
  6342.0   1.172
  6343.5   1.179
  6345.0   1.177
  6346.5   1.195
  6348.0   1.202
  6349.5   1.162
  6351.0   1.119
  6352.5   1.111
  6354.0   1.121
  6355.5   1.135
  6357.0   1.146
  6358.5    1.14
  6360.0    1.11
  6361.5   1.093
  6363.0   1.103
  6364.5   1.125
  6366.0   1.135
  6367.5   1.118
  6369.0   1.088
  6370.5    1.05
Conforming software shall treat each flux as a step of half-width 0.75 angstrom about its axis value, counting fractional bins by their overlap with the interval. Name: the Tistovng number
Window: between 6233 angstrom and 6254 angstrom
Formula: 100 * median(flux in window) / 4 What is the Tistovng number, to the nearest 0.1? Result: 29.2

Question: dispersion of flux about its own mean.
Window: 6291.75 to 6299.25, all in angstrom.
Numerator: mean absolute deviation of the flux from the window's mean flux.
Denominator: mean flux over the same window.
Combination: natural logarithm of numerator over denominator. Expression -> -4.3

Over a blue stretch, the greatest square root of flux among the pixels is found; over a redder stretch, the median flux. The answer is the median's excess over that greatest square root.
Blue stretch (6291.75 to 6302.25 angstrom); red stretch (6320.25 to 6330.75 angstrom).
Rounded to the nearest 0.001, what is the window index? 0.074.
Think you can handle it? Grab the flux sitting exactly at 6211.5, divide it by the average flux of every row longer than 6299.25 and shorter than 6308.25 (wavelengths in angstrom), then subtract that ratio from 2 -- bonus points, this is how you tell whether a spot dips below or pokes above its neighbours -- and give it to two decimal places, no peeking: 1.07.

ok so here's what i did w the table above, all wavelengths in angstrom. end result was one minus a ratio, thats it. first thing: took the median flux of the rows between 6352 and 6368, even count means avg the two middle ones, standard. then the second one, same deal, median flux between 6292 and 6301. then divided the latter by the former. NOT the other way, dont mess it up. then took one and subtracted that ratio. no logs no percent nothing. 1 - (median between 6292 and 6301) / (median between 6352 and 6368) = 0.085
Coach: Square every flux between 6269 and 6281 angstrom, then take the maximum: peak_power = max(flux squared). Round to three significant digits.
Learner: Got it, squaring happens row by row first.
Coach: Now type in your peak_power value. 1.31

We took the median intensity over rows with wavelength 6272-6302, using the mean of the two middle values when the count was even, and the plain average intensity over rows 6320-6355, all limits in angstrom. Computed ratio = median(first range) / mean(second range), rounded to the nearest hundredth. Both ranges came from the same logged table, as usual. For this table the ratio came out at 0.94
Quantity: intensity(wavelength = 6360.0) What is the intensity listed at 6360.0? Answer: 1.11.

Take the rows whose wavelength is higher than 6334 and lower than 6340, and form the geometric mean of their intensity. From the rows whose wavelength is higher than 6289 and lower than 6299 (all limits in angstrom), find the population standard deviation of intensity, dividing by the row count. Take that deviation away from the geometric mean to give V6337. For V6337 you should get 1.10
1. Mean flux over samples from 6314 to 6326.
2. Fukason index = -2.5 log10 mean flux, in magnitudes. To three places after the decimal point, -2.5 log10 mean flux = -0.140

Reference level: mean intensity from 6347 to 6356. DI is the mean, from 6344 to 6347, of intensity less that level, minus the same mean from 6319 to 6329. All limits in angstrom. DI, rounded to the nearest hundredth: 0.06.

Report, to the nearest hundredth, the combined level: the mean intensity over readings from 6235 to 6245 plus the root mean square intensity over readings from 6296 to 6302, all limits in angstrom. 2.21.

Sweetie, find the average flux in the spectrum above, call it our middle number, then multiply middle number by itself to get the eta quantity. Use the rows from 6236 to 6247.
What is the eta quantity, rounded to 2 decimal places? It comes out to 1.36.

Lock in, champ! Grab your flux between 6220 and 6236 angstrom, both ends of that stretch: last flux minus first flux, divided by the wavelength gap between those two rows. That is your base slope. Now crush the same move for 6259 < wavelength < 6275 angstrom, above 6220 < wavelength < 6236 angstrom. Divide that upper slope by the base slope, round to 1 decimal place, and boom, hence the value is -1.4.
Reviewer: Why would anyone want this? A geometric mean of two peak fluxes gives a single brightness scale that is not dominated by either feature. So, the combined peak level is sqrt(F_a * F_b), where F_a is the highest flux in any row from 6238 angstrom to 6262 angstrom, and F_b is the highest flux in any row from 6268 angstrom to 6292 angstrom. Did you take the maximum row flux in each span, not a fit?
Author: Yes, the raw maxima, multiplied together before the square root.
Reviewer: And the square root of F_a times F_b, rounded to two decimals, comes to 1.20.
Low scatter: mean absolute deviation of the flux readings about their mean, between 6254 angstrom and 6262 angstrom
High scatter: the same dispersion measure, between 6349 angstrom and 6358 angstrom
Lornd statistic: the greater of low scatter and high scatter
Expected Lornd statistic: 0.016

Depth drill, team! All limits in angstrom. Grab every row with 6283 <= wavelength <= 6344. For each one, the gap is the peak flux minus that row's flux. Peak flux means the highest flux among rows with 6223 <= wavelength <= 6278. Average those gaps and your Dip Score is 0.13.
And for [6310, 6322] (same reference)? 0.08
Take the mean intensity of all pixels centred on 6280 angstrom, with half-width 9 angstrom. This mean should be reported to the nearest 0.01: 1.09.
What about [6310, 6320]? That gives 1.13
